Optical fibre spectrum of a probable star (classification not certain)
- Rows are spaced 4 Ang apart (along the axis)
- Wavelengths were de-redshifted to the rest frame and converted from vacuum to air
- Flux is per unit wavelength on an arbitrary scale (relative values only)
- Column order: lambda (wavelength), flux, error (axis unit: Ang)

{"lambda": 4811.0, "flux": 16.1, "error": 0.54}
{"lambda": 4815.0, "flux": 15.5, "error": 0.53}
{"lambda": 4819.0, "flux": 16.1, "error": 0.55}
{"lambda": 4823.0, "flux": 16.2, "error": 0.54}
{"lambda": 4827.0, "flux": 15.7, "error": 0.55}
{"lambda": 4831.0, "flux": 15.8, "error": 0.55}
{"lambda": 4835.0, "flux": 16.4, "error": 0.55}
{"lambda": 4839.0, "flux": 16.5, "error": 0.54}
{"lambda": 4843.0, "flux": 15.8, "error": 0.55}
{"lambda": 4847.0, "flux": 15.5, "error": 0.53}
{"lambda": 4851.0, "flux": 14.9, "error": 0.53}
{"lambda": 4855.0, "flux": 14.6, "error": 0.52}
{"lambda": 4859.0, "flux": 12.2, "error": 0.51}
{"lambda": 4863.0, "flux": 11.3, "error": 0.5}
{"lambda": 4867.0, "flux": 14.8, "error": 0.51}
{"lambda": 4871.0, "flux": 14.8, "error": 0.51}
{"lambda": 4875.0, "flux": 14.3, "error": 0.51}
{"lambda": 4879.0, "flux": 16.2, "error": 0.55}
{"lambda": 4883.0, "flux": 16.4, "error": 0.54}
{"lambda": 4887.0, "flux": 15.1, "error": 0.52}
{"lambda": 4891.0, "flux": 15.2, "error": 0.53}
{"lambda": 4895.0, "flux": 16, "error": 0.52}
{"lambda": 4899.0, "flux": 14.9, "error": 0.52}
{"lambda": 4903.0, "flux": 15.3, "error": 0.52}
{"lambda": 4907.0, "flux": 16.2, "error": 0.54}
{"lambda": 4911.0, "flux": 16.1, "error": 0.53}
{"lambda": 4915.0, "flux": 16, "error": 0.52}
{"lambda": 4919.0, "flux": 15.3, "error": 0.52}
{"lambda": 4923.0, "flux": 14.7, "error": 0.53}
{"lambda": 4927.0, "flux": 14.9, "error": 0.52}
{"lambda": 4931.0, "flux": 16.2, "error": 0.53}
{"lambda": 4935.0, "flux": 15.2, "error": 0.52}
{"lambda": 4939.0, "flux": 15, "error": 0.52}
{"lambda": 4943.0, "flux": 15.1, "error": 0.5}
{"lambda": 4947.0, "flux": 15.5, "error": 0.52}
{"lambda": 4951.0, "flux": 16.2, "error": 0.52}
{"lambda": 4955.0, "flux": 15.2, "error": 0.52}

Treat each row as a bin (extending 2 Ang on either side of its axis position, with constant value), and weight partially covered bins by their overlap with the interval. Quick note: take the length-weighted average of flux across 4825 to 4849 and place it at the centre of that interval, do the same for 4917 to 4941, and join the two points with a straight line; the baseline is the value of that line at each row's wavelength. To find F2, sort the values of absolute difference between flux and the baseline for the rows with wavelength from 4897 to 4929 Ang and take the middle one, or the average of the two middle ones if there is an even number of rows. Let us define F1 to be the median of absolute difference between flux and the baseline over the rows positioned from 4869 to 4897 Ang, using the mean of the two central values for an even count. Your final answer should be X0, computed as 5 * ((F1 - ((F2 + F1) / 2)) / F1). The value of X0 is 0.11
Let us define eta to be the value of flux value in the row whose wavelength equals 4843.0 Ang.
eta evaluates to 15.8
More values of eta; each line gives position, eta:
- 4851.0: 14.9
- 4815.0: 15.5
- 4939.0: 15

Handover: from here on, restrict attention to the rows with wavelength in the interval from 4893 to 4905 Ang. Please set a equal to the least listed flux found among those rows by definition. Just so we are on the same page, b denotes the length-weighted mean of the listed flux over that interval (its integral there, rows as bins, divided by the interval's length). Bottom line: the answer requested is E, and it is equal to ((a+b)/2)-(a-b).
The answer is 15.65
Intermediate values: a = 14.9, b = 15.40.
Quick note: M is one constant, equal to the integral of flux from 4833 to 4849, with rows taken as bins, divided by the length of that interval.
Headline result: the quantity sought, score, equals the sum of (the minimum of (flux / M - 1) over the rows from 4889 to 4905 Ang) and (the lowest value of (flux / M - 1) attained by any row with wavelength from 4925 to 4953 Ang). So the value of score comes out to -0.14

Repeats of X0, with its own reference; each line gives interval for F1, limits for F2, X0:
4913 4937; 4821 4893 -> -0.71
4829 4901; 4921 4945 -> 1.48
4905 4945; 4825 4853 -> 0.44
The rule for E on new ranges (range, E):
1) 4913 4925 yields 15.65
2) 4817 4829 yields 16.15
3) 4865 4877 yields 14.80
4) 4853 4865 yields 13.40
